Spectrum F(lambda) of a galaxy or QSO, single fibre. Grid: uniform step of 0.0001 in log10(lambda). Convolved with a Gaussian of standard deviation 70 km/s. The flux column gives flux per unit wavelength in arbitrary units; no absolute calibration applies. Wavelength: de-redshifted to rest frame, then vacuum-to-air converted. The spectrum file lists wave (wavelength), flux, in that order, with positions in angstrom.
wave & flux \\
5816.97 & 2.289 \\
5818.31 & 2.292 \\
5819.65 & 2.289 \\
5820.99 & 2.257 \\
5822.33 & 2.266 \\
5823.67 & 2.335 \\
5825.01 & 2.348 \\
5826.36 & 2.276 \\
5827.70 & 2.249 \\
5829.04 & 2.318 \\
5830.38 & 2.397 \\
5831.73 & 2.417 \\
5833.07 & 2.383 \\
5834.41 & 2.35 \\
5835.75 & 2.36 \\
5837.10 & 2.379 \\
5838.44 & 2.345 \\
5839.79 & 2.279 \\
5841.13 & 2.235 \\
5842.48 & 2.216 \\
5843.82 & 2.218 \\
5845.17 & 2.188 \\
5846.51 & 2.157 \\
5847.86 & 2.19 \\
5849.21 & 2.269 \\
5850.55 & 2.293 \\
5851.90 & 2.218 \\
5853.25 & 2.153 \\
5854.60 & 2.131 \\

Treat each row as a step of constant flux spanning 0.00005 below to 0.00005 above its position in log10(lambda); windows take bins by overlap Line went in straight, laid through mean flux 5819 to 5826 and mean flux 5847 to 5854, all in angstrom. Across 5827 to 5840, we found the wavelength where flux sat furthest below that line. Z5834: 5827.70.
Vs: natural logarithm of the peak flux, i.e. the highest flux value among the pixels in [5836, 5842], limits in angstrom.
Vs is 0.87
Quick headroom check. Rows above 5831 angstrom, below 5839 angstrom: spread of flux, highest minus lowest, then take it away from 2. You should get 1.93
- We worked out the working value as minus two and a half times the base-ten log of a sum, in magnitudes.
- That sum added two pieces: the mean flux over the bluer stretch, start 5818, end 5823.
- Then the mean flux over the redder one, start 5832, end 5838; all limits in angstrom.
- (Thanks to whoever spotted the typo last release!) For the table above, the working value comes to -1.67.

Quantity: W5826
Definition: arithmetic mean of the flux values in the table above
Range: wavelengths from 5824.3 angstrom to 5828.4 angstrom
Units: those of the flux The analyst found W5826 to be 2.29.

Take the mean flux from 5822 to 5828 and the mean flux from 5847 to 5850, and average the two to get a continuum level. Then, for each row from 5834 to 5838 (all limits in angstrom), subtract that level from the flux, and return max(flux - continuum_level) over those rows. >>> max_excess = 0.12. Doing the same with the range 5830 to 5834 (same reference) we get 0.15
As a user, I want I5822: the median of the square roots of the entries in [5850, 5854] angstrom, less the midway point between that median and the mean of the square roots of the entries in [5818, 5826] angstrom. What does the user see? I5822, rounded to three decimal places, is -0.013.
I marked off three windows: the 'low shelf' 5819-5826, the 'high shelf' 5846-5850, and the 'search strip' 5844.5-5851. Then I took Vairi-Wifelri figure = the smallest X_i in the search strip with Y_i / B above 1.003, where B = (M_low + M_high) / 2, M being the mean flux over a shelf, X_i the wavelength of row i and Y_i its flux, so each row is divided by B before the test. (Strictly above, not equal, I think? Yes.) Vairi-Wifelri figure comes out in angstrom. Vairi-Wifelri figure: 5849.21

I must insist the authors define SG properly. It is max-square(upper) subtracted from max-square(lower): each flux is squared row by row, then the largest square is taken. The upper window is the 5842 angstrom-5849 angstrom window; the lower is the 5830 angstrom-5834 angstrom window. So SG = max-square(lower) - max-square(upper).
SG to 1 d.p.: 0.9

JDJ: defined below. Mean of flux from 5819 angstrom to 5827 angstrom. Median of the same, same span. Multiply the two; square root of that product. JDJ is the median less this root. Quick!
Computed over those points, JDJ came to -0.006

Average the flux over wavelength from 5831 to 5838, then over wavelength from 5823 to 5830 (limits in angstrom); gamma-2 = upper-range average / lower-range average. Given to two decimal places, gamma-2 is 1.03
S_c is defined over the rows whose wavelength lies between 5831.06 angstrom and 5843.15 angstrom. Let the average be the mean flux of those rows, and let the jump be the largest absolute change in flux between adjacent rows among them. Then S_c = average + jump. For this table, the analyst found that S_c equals 2.40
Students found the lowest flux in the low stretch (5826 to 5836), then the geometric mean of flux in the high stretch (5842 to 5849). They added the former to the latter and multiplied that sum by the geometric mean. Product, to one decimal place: 9.7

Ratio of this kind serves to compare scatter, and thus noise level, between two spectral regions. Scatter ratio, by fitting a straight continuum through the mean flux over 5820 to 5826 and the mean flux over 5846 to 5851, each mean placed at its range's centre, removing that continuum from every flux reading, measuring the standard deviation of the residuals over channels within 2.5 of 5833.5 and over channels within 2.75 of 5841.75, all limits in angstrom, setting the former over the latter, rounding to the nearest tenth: 1.0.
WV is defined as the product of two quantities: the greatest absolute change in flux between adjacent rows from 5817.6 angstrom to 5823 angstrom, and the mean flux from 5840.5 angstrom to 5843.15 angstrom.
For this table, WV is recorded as 0.071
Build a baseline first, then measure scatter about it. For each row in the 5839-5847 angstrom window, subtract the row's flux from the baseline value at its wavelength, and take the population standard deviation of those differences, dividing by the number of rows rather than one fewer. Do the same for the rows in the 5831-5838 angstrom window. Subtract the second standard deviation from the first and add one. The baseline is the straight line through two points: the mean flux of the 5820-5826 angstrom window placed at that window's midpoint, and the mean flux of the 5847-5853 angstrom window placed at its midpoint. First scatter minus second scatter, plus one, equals 1.01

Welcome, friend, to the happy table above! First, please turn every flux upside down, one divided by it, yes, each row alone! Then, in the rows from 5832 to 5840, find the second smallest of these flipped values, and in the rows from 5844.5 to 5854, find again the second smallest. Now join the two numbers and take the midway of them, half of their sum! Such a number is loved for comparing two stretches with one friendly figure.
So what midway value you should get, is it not 0.431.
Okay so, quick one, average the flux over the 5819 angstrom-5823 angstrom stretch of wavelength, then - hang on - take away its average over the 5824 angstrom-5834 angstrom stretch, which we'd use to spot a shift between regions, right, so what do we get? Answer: -0.07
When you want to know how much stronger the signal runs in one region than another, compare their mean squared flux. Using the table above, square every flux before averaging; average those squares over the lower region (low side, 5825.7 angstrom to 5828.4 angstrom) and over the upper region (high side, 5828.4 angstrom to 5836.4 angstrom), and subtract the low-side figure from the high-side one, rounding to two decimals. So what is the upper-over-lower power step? 0.50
